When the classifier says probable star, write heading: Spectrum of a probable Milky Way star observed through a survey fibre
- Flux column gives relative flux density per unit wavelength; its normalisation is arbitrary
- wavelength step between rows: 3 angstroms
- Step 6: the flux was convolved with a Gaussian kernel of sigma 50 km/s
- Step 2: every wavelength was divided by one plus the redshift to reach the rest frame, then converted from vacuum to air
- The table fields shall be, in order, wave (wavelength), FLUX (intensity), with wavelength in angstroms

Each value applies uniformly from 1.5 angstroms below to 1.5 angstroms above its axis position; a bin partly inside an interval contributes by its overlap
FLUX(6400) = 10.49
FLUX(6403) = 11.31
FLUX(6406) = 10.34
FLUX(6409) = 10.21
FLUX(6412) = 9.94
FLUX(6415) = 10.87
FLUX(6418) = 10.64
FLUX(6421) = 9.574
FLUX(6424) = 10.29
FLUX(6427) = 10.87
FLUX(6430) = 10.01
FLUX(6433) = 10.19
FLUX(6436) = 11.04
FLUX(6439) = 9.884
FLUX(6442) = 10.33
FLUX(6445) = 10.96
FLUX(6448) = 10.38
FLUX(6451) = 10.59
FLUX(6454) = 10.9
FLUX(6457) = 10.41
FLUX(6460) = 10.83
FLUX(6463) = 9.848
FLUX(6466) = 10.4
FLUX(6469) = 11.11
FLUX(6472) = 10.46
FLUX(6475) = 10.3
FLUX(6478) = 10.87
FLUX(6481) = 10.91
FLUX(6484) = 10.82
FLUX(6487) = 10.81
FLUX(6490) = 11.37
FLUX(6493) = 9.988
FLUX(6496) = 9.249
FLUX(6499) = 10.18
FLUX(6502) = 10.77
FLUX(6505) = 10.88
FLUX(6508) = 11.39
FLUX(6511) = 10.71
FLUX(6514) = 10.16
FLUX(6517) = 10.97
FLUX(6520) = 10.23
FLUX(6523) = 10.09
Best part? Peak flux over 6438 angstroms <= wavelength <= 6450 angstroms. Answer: 10.96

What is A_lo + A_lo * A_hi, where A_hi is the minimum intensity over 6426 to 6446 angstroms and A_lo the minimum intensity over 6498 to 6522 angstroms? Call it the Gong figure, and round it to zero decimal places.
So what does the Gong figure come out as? 111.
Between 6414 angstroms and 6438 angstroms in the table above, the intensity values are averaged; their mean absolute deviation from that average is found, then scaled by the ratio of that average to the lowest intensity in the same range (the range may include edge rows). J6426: 0.46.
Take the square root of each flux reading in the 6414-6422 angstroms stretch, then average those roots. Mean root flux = 3.22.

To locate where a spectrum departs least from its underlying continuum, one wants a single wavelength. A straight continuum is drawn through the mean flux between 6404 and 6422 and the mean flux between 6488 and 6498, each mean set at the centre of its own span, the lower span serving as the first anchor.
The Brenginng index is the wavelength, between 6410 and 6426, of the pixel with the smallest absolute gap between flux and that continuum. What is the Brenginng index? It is 6424 angstroms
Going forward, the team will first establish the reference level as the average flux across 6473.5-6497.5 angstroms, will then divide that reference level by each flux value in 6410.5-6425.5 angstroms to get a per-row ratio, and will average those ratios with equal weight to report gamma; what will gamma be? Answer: 1.03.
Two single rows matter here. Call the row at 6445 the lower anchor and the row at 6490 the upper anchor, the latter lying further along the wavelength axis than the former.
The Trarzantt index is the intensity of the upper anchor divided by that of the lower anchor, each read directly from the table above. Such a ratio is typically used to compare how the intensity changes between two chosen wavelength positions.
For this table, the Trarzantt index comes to 1.04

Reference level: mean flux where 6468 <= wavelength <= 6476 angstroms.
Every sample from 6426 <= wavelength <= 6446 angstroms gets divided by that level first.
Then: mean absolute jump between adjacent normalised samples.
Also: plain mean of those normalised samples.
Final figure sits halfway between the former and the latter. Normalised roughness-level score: 0.525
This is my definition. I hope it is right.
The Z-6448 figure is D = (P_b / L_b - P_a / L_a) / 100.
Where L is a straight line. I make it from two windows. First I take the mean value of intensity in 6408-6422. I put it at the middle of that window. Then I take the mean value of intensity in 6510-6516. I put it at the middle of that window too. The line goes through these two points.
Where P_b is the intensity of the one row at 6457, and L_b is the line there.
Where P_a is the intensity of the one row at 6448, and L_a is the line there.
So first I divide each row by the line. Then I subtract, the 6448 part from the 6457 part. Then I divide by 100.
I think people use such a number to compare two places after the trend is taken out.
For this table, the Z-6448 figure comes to 0.0000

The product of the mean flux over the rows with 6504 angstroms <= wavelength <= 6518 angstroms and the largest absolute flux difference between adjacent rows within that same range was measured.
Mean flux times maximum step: 9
